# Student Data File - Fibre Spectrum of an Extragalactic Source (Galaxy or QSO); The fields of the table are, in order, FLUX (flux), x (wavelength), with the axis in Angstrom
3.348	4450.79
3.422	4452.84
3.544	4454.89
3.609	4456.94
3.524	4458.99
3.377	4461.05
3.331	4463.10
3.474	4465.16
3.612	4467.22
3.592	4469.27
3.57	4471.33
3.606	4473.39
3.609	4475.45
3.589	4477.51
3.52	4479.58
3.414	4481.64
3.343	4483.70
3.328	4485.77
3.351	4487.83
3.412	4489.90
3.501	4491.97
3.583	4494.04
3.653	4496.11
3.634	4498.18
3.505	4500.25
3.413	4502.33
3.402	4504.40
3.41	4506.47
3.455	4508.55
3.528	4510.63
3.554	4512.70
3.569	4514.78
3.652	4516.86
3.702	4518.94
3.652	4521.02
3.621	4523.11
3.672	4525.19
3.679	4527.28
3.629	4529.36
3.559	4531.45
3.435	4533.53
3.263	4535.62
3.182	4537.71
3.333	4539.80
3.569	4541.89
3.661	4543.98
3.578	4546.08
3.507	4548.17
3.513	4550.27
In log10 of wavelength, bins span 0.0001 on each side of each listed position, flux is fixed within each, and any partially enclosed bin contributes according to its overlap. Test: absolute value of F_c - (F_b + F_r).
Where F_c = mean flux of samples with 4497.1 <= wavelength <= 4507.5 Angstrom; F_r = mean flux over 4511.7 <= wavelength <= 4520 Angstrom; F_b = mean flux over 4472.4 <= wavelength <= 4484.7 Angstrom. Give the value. 3.66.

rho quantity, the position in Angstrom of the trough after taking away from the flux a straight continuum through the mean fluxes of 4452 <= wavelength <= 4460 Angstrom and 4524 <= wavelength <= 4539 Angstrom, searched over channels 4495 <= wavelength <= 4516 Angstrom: 4504.40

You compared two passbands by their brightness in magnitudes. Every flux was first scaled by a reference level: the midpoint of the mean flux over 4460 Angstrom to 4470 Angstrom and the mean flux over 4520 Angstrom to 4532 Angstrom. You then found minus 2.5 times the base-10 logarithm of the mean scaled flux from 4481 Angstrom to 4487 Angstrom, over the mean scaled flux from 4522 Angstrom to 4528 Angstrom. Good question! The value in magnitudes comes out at 0.09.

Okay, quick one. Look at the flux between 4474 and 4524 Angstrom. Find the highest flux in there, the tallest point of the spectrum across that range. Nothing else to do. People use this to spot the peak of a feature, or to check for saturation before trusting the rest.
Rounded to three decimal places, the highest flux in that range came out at 3.702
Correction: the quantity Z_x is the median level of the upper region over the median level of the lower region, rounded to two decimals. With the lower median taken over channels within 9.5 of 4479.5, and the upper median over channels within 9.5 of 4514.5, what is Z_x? 1.01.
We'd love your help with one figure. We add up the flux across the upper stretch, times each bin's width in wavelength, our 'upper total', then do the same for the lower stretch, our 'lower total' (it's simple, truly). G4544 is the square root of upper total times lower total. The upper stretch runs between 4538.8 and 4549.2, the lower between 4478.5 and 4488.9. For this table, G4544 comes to 36.0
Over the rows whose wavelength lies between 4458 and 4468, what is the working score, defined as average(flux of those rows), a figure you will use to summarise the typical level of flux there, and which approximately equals 3.46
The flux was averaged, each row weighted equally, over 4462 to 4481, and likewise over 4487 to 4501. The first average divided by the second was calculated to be 1.01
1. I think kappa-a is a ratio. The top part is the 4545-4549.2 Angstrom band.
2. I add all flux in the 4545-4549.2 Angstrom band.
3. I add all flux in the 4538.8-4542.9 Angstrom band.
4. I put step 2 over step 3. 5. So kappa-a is 1.03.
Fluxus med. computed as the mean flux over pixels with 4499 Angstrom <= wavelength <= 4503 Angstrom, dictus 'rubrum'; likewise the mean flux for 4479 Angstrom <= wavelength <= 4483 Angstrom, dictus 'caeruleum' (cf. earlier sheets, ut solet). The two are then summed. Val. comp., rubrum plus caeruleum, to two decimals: 6.93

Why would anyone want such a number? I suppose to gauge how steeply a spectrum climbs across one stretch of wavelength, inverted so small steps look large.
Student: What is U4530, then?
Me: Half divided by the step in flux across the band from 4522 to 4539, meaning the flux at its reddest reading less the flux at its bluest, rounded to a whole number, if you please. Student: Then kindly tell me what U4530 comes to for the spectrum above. -1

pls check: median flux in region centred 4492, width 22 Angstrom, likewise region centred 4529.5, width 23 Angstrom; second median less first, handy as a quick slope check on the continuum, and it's 0.21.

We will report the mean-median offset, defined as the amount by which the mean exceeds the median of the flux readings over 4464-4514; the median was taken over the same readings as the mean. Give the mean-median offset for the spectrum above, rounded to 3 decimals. -0.010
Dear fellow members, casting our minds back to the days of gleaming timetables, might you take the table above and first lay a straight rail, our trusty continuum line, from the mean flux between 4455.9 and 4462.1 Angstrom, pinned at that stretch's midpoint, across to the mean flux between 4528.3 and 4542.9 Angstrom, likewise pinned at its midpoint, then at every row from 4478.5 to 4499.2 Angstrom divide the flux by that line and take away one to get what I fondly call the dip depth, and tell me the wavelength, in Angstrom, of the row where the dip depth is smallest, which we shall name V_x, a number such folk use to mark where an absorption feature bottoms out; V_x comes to 4485.77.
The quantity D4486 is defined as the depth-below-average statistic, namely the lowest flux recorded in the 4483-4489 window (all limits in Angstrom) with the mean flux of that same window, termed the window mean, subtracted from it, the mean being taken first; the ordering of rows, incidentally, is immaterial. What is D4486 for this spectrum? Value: -0.01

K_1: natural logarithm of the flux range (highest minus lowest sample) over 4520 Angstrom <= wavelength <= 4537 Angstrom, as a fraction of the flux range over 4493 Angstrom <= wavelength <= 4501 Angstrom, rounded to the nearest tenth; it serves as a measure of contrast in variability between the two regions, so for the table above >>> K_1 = 1.0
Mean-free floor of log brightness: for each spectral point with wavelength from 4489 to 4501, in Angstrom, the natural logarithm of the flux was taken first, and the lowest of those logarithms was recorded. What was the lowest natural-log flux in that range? 1.227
